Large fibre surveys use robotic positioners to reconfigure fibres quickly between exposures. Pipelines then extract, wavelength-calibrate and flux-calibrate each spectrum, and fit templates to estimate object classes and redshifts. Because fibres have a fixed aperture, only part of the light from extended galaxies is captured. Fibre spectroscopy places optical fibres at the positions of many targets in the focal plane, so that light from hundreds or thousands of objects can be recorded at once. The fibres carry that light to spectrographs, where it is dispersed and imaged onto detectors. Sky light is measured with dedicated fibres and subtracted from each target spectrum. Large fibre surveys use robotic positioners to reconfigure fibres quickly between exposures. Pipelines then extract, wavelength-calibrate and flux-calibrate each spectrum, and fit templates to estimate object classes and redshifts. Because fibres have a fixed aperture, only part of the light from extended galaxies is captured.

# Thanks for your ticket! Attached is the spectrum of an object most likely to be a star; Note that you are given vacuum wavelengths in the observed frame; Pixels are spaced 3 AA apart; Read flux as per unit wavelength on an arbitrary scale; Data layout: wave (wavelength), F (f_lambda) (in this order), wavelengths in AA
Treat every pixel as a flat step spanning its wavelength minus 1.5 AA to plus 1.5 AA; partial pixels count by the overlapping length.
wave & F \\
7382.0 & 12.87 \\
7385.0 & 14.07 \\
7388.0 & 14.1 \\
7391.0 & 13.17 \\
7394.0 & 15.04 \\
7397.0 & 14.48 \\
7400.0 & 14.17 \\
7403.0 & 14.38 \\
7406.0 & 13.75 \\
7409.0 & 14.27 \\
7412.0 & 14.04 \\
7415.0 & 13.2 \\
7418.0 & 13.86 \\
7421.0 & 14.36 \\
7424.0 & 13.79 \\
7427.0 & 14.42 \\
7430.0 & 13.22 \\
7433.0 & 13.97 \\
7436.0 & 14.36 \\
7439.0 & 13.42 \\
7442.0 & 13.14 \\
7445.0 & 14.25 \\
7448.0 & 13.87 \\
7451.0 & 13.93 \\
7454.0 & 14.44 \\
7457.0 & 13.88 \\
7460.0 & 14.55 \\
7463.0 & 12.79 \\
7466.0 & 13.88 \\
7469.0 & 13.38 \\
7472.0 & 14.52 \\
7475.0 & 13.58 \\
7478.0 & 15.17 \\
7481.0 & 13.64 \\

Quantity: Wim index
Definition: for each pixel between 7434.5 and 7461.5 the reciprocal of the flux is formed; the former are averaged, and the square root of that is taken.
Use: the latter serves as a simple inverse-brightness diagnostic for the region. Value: 0.268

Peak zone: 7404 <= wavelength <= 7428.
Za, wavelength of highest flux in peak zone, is 7427.0 AA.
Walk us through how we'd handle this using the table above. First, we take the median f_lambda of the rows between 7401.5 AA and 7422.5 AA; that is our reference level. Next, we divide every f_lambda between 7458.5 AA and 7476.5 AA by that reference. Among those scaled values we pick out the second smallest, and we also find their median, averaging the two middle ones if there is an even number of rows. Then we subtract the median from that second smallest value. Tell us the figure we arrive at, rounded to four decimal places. -0.0249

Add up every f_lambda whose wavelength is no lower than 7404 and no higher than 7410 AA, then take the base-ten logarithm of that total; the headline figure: 1.45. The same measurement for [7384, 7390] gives 1.45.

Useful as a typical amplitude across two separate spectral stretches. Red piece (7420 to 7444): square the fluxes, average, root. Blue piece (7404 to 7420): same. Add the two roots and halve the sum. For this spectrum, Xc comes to 13.8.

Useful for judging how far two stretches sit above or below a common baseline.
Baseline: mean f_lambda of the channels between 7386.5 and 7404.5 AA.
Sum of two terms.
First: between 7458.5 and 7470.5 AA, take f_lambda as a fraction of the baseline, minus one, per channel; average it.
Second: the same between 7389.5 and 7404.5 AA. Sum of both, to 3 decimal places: -0.039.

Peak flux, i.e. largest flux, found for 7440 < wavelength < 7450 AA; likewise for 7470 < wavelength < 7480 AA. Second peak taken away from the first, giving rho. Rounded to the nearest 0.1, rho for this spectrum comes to -0.9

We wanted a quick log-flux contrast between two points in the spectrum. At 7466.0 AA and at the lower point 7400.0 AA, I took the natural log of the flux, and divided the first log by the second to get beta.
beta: 0.99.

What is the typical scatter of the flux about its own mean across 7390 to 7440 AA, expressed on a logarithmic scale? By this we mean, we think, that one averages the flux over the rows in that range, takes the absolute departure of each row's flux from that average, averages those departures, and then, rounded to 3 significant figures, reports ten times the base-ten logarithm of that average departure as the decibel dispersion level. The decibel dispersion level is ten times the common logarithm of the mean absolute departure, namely -3.76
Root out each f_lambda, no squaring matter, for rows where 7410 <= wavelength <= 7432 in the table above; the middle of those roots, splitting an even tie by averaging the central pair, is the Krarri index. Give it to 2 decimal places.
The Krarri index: 3.72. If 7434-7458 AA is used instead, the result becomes 3.73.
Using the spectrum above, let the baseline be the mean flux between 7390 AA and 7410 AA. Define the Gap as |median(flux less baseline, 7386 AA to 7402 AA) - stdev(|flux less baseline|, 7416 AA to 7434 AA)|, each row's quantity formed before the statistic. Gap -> 0.3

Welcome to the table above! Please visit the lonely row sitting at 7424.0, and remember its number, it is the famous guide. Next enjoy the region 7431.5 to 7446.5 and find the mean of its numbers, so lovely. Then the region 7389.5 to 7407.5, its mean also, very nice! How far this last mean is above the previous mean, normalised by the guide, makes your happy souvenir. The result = 0.024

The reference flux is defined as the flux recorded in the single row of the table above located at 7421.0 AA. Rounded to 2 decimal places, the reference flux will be 14.36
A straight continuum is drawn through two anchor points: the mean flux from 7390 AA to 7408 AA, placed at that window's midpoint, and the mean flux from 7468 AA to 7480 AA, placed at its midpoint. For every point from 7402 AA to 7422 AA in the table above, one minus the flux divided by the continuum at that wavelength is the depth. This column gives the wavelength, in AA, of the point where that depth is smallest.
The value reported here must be 7403.0 AA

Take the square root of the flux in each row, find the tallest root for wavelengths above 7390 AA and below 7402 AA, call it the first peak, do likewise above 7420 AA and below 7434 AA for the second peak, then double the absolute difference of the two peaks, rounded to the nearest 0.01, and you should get 0.16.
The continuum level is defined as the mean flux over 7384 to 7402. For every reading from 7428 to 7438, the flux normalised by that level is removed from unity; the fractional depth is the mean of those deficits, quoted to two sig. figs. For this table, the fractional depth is 0.023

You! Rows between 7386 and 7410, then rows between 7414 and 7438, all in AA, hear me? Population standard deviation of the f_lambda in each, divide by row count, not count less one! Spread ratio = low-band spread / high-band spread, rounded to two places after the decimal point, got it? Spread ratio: 1.12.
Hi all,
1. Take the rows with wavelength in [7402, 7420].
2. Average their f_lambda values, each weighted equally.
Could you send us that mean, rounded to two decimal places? 13.92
